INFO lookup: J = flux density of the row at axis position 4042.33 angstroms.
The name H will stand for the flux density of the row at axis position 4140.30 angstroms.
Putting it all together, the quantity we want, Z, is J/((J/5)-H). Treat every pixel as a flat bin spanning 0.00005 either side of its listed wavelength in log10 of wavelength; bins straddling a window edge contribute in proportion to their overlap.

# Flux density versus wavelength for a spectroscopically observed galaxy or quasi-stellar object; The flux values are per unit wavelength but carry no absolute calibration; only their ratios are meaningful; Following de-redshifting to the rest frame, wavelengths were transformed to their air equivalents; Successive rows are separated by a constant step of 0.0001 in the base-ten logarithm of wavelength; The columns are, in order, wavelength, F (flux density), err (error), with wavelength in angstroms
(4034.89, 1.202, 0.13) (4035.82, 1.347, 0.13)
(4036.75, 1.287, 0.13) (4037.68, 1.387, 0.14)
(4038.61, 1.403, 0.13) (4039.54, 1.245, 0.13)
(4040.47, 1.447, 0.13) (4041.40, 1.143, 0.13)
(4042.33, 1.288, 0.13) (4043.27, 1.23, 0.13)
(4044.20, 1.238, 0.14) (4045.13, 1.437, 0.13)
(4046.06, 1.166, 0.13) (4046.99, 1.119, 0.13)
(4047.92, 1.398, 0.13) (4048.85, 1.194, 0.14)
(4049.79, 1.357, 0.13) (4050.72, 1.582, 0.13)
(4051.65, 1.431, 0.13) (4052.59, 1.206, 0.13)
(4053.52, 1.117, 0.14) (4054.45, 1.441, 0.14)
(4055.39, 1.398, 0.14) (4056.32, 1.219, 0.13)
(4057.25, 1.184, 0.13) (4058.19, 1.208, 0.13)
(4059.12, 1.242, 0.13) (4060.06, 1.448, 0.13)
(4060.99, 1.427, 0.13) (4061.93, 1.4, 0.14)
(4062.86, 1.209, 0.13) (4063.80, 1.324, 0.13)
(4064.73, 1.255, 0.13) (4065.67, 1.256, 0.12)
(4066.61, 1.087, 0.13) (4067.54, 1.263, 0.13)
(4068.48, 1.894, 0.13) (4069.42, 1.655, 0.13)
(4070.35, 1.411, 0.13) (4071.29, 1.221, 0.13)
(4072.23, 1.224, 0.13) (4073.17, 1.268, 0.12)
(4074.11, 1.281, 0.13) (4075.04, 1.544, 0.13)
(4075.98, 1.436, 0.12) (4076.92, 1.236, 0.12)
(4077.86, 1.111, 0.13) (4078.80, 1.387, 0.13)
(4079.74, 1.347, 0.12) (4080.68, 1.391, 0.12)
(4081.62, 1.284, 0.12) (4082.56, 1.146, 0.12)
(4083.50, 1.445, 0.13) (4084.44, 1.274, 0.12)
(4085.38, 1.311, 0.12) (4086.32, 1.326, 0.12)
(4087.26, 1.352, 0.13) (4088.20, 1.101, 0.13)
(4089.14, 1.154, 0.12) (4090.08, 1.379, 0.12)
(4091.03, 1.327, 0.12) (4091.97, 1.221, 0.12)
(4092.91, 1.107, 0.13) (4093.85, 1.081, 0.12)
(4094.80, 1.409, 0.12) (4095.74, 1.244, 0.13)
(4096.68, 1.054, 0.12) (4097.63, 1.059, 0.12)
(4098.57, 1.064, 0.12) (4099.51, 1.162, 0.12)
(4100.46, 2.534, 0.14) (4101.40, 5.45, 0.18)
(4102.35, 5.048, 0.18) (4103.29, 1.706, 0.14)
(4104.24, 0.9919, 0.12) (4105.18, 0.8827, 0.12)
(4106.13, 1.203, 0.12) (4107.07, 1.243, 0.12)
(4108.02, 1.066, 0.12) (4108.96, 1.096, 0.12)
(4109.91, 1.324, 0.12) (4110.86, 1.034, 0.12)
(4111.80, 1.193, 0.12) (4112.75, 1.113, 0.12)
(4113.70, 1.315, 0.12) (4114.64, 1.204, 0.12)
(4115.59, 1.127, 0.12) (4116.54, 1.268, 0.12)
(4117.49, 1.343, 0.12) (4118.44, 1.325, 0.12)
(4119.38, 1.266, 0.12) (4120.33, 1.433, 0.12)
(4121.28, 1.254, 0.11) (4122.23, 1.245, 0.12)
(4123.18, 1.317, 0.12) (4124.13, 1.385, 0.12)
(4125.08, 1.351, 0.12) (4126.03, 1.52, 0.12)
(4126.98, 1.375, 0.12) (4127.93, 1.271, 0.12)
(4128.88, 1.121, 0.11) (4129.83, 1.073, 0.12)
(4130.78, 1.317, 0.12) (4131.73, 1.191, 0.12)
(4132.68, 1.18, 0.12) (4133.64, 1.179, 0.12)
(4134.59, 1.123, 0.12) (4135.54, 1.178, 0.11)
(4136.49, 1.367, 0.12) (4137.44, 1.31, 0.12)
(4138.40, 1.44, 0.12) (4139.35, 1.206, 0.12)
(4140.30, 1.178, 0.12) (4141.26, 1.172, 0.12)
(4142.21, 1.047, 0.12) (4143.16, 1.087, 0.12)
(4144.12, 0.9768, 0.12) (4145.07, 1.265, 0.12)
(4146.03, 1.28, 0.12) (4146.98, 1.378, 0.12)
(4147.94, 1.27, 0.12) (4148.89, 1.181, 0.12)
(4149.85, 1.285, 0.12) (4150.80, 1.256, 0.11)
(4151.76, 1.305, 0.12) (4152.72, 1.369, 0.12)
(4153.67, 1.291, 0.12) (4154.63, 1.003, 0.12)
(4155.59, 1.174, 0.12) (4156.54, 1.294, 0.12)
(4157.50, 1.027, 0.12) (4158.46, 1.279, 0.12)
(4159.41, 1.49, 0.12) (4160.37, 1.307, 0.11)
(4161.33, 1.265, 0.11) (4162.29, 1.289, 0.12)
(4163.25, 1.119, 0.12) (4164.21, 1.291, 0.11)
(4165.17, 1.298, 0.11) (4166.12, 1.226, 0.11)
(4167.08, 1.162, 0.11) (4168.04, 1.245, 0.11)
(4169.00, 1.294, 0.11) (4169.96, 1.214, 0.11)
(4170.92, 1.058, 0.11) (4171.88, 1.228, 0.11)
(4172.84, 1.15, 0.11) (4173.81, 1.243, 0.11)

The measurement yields -1.40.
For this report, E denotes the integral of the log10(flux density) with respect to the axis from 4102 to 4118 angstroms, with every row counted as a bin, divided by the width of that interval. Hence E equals 0.105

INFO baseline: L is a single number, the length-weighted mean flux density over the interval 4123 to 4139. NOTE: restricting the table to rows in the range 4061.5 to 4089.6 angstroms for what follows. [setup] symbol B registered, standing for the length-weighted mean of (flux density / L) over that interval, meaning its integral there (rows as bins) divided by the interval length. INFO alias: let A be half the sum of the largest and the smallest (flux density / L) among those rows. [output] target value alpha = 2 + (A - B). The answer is 2.134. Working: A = 1.17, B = 1.04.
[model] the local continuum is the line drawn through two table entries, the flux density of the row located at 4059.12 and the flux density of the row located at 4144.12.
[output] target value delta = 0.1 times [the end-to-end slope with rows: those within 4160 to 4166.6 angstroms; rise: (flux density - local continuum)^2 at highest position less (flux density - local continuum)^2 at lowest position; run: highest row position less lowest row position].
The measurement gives -0.0008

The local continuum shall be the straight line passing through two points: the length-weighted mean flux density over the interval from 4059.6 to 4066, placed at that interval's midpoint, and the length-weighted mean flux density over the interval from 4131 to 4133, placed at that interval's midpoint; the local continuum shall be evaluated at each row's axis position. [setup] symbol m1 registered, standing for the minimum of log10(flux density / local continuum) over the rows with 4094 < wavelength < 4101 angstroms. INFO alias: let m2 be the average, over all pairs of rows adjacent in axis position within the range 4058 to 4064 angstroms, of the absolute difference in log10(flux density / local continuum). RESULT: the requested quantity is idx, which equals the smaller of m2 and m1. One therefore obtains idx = -0.08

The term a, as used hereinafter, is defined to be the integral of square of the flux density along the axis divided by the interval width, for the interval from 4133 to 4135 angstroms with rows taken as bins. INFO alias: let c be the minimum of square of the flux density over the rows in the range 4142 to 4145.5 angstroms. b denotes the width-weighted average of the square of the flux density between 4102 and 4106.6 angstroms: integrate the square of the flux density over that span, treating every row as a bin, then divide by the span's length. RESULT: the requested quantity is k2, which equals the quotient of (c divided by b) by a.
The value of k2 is 0.12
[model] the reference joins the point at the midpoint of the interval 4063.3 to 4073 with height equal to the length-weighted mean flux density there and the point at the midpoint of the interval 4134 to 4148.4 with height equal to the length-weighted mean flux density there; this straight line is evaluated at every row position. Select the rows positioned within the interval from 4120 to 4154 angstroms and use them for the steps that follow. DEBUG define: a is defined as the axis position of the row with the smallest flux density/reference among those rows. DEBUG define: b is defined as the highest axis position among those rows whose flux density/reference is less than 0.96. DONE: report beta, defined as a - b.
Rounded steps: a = 4144.12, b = 4144.12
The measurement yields 0.0 angstroms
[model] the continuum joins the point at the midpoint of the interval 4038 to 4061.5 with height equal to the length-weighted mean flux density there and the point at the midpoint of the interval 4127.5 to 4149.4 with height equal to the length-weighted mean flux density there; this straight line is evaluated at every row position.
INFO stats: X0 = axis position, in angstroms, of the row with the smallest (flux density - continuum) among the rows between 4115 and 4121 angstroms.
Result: 4115.59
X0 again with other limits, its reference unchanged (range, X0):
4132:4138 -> 4134.59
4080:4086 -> 4082.56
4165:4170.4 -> 4167.08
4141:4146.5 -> 4144.12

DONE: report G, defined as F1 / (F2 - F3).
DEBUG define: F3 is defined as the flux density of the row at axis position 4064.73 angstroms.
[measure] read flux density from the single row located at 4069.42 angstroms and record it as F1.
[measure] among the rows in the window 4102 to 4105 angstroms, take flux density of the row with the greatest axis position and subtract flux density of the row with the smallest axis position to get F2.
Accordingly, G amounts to -0.31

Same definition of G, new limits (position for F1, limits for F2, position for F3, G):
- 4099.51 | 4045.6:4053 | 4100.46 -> -0.47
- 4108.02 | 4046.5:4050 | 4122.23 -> -1.06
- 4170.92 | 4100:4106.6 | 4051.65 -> -0.38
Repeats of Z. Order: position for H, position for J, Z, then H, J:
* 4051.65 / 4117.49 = -1.16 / 1.431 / 1.343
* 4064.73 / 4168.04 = -1.24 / 1.255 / 1.245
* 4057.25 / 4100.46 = -3.74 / 1.184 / 2.534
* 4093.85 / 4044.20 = -1.49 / 1.081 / 1.238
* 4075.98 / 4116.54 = -1.07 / 1.436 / 1.268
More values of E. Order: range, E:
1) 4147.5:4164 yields 0.094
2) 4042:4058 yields 0.109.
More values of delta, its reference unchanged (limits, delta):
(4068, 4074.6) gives -0.0081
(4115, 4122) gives 0.0007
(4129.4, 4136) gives 0.0005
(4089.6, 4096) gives -0.0007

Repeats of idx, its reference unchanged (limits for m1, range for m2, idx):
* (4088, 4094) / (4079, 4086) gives -0.07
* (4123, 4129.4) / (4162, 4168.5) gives -0.03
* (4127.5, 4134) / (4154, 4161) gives -0.05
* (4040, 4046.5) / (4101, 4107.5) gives -0.08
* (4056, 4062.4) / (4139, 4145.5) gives -0.05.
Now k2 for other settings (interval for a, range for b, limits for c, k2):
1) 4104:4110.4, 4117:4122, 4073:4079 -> 0.55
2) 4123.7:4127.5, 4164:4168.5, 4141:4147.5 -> 0.31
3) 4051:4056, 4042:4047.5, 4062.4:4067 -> 0.43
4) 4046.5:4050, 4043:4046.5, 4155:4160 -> 0.41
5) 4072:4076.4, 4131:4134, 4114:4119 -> 0.48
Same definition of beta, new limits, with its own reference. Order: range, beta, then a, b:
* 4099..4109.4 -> -3.8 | 4105.18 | 4108.96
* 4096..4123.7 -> -10.4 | 4105.18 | 4115.59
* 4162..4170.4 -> 0.0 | 4163.25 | 4163.25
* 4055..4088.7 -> -21.6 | 4066.61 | 4088.20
